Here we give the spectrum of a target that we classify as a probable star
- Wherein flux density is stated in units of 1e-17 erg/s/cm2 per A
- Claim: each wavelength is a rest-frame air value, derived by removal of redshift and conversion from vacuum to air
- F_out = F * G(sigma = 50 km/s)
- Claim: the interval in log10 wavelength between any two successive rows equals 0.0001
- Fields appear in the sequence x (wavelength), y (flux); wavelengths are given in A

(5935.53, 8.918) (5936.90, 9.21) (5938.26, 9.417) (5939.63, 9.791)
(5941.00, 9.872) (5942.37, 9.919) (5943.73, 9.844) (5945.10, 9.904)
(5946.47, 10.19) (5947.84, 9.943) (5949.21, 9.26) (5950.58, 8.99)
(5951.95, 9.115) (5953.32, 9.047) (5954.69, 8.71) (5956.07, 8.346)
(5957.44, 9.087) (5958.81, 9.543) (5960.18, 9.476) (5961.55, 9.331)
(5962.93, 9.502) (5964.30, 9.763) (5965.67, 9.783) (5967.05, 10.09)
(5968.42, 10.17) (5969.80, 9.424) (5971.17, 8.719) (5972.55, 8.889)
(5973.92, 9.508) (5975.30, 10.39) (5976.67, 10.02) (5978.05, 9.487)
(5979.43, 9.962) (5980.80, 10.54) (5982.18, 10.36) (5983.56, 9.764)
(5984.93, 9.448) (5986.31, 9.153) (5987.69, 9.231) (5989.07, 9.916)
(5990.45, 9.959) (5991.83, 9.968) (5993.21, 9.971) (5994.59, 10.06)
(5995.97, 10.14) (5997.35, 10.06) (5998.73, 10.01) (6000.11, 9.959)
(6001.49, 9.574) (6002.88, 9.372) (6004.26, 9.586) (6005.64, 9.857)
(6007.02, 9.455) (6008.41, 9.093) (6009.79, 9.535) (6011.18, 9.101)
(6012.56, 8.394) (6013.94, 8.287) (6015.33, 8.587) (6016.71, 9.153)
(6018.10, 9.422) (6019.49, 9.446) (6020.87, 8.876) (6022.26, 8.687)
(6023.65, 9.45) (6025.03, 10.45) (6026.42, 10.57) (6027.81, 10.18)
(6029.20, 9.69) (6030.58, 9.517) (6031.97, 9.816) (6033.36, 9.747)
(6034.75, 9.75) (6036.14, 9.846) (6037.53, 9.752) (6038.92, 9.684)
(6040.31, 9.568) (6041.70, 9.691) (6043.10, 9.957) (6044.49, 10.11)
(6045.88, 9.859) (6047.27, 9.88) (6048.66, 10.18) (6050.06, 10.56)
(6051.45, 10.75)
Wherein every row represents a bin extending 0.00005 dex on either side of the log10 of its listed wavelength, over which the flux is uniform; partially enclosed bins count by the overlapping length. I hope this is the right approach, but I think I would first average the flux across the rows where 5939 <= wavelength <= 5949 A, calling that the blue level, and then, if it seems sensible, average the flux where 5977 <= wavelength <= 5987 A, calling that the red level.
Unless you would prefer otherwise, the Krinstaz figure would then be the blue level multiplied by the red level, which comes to 97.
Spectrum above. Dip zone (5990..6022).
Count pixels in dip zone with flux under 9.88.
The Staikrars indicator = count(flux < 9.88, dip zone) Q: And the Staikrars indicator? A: 15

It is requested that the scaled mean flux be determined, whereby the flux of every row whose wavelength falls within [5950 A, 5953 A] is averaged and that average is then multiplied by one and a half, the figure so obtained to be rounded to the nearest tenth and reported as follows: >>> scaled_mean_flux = 13.6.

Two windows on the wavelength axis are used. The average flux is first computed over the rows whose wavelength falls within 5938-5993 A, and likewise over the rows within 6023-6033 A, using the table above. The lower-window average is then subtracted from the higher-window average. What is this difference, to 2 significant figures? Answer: 0.36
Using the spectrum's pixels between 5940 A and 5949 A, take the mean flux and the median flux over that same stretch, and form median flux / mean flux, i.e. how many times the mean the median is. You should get 1.00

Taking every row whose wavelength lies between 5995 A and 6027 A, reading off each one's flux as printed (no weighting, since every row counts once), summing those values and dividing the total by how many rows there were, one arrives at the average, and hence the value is 9.44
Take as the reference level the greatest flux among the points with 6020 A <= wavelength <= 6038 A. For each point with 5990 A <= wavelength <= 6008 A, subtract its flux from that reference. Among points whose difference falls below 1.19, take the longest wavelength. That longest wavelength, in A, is 6007.02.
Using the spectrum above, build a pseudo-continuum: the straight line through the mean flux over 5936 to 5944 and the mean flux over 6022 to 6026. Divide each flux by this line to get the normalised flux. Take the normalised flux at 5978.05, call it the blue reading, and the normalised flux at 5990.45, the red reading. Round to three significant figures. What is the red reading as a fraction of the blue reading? 1.05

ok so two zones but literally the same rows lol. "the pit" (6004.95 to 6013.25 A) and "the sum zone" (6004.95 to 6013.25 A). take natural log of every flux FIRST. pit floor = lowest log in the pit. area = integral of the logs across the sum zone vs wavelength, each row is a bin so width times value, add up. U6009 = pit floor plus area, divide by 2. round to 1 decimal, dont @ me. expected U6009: 10.3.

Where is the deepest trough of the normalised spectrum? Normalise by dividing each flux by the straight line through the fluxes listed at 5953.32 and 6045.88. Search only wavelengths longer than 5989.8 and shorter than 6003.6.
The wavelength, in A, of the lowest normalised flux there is 6002.88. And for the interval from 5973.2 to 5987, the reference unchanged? 5986.31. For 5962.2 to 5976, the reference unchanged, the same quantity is 5971.17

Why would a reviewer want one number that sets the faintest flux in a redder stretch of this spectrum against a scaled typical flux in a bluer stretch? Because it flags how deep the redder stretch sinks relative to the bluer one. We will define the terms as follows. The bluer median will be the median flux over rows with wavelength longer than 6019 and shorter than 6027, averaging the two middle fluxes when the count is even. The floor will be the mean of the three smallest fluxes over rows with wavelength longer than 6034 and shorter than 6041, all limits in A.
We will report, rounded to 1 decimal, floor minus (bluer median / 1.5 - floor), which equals 13.0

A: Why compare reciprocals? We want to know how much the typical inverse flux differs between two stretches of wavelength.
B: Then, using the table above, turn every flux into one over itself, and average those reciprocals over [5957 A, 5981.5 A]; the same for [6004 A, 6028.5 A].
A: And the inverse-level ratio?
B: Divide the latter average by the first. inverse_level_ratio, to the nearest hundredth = 1.04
